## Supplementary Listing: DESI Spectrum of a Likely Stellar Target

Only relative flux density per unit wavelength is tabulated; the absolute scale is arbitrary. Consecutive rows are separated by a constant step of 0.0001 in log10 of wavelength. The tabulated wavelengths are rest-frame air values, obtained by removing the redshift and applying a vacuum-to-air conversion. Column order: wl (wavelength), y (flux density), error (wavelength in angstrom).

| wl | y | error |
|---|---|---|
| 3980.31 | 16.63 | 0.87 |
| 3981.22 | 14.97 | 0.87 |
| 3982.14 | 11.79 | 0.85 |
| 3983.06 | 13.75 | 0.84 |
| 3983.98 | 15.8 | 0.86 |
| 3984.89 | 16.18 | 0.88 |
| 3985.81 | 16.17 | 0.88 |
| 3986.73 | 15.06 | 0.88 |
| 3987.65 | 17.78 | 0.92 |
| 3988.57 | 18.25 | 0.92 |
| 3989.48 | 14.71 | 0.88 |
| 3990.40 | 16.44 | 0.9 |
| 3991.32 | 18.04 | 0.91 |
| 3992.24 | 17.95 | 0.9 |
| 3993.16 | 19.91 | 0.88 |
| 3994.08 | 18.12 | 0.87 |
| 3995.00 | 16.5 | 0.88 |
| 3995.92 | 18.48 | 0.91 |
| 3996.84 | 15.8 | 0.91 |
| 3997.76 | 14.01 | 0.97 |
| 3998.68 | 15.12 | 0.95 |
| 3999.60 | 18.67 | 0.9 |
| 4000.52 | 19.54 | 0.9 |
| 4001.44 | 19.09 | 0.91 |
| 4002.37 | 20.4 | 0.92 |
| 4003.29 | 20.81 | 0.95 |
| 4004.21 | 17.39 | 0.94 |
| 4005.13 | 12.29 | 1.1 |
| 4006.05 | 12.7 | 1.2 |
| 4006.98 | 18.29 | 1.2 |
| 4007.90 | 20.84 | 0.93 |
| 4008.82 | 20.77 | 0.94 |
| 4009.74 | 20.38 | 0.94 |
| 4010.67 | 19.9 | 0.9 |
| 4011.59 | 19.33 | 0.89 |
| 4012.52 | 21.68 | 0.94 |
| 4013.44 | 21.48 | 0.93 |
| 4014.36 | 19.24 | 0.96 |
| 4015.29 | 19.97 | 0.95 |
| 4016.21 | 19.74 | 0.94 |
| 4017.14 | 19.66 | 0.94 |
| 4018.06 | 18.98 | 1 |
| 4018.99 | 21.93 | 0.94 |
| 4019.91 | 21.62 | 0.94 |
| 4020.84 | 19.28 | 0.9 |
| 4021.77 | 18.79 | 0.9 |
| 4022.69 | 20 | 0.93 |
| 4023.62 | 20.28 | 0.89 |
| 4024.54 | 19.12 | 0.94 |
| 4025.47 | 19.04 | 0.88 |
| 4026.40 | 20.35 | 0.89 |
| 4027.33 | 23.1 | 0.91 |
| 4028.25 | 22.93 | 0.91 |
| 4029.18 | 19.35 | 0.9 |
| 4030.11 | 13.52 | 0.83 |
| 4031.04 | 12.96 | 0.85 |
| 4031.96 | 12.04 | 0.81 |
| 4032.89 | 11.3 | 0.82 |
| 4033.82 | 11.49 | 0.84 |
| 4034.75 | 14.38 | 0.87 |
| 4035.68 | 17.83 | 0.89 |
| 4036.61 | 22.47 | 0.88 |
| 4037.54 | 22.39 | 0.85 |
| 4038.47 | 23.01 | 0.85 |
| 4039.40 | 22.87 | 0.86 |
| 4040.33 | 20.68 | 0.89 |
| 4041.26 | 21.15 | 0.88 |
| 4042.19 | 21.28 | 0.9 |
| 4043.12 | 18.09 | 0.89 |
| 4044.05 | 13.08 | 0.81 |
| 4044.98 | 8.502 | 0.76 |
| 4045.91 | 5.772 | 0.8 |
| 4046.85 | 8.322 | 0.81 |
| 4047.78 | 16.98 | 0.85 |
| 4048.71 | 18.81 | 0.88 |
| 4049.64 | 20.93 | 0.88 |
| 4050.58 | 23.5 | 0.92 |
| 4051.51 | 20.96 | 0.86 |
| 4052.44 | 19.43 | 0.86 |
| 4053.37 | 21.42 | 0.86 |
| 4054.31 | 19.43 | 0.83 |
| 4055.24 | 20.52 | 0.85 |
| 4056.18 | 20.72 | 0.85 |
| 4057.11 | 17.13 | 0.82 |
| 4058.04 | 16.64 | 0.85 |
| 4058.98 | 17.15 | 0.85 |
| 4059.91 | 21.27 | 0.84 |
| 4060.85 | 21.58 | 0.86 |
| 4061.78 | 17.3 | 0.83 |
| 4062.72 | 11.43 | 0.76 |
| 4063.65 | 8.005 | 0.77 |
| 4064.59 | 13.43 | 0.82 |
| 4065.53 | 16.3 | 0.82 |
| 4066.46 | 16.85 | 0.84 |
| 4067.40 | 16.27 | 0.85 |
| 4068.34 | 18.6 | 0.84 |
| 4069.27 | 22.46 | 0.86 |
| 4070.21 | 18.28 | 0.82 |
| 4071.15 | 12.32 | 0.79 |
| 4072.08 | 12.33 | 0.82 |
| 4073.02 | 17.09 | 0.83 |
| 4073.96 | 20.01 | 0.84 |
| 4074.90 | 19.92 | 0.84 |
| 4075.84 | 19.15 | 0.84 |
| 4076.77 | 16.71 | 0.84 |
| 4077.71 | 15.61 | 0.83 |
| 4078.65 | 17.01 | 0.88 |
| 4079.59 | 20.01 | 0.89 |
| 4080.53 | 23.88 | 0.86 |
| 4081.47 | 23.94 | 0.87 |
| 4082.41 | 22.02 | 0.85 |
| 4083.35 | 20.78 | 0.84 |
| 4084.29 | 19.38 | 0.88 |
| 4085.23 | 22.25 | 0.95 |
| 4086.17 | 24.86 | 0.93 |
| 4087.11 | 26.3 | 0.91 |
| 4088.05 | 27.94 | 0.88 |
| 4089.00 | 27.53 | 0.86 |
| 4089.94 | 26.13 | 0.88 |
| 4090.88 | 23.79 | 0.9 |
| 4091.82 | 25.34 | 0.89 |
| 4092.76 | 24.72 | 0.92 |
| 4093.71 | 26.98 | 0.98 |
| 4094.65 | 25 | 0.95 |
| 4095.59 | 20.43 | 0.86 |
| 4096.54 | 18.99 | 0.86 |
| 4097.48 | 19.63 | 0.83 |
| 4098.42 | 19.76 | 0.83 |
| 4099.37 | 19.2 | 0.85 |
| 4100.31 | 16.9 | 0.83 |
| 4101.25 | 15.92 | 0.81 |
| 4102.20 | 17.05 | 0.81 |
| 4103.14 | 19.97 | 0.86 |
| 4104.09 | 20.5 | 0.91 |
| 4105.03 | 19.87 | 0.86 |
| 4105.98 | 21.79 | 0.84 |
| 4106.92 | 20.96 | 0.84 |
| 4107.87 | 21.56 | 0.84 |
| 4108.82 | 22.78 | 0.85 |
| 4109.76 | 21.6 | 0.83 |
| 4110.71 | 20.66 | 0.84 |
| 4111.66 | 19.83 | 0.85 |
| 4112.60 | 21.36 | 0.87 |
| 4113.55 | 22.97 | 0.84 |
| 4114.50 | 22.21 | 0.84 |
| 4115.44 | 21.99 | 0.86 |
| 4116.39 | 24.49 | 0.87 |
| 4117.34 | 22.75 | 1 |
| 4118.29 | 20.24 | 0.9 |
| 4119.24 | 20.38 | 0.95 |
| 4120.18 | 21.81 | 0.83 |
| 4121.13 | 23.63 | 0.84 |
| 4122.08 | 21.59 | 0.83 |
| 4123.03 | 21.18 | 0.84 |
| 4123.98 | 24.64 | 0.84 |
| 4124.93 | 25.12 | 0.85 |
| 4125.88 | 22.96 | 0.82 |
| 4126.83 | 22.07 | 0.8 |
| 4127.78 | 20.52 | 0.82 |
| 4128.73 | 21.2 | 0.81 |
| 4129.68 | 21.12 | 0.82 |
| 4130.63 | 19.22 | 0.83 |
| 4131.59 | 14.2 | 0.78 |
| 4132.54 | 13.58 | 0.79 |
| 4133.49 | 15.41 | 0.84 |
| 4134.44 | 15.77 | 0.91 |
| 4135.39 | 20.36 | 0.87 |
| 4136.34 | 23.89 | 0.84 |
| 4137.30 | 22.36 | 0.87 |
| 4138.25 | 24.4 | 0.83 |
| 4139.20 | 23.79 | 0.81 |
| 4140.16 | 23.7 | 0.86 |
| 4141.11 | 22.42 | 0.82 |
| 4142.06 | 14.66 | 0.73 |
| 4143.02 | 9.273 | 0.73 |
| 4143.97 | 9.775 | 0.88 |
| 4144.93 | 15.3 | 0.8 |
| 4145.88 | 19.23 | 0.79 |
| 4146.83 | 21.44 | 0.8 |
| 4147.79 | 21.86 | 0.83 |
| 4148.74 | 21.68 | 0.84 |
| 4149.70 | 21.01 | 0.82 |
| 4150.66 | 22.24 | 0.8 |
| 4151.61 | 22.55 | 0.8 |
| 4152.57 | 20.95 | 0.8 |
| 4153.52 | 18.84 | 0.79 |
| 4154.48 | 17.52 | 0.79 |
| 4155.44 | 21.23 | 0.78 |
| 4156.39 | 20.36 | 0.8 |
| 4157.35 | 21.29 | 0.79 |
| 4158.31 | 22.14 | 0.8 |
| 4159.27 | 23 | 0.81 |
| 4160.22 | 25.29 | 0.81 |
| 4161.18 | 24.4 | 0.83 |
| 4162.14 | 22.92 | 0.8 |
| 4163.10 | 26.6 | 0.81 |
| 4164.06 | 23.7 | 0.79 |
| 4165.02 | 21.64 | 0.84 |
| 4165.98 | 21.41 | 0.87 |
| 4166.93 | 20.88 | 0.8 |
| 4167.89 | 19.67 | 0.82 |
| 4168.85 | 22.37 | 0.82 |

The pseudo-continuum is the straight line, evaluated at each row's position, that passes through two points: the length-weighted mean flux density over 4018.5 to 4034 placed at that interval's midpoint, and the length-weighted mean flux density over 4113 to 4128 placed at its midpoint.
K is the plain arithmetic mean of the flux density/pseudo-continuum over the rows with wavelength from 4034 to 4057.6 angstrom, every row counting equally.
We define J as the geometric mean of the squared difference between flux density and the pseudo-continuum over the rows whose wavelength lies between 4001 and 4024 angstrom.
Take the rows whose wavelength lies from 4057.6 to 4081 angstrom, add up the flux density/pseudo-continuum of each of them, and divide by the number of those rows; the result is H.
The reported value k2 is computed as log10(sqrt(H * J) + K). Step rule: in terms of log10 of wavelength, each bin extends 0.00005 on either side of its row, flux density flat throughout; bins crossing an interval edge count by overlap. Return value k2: 0.47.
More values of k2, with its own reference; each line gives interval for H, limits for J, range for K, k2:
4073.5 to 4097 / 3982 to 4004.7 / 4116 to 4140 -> 0.33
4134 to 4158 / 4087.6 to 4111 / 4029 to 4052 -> 0.40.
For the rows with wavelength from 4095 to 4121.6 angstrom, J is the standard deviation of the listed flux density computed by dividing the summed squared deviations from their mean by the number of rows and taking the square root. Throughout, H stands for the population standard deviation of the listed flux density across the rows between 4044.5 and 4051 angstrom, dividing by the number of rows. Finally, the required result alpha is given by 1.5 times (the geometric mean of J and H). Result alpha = 5.3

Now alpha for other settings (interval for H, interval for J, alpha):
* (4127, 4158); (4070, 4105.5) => 5.9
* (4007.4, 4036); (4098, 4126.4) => 3.9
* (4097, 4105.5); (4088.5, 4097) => 3.1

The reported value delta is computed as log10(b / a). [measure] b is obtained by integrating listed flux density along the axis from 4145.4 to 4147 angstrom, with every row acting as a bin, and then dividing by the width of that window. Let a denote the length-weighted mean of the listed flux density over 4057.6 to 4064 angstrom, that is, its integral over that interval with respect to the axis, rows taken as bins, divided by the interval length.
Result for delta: 0.09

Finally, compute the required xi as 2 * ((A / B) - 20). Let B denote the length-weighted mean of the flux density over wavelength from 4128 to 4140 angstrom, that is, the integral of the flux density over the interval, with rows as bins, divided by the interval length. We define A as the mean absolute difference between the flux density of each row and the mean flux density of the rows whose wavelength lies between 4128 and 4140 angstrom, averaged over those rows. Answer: -39.7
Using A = 3.3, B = 20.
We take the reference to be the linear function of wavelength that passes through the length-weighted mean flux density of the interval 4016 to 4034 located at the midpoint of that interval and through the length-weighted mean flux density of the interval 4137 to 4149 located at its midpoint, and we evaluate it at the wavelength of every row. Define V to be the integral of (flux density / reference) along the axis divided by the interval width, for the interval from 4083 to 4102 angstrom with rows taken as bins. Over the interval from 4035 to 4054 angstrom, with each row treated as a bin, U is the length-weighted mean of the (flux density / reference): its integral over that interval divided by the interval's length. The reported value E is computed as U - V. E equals -0.21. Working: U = 0.99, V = 1.20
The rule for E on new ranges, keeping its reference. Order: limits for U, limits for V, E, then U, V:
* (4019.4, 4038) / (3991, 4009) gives 0.01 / 0.99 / 0.97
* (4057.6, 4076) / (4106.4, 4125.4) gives -0.26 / 0.90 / 1.16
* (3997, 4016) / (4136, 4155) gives -0.02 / 1.02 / 1.03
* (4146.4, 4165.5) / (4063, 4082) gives 0.22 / 1.15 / 0.93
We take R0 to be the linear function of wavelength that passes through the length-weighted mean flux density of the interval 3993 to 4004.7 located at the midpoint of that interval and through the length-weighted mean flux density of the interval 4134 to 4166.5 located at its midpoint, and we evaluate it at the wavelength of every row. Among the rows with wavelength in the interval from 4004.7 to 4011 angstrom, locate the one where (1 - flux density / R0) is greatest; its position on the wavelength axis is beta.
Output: 4005.13 angstrom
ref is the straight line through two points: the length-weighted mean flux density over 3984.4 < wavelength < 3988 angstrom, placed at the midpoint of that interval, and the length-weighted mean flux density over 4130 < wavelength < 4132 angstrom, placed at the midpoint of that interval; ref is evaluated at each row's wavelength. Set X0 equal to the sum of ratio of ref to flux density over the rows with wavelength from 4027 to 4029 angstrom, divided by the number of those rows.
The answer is 0.72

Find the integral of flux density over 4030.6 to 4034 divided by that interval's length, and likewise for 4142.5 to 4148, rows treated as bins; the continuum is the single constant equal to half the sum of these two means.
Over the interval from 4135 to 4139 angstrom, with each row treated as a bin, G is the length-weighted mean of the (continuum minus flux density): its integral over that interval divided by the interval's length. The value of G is -9.0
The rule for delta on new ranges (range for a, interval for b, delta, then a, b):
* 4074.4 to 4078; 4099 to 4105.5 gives 0.01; 18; 18.5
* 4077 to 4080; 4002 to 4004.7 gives 0.05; 17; 19.5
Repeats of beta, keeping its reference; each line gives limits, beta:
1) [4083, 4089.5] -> 4084.29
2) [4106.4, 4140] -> 4132.54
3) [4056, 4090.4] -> 4063.65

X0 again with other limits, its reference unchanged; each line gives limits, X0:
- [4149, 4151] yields 0.80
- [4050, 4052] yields 0.75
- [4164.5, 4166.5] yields 0.80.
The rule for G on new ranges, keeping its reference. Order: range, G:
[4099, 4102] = -3.3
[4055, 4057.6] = -5.4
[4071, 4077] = -3.1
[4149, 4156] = -6.7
